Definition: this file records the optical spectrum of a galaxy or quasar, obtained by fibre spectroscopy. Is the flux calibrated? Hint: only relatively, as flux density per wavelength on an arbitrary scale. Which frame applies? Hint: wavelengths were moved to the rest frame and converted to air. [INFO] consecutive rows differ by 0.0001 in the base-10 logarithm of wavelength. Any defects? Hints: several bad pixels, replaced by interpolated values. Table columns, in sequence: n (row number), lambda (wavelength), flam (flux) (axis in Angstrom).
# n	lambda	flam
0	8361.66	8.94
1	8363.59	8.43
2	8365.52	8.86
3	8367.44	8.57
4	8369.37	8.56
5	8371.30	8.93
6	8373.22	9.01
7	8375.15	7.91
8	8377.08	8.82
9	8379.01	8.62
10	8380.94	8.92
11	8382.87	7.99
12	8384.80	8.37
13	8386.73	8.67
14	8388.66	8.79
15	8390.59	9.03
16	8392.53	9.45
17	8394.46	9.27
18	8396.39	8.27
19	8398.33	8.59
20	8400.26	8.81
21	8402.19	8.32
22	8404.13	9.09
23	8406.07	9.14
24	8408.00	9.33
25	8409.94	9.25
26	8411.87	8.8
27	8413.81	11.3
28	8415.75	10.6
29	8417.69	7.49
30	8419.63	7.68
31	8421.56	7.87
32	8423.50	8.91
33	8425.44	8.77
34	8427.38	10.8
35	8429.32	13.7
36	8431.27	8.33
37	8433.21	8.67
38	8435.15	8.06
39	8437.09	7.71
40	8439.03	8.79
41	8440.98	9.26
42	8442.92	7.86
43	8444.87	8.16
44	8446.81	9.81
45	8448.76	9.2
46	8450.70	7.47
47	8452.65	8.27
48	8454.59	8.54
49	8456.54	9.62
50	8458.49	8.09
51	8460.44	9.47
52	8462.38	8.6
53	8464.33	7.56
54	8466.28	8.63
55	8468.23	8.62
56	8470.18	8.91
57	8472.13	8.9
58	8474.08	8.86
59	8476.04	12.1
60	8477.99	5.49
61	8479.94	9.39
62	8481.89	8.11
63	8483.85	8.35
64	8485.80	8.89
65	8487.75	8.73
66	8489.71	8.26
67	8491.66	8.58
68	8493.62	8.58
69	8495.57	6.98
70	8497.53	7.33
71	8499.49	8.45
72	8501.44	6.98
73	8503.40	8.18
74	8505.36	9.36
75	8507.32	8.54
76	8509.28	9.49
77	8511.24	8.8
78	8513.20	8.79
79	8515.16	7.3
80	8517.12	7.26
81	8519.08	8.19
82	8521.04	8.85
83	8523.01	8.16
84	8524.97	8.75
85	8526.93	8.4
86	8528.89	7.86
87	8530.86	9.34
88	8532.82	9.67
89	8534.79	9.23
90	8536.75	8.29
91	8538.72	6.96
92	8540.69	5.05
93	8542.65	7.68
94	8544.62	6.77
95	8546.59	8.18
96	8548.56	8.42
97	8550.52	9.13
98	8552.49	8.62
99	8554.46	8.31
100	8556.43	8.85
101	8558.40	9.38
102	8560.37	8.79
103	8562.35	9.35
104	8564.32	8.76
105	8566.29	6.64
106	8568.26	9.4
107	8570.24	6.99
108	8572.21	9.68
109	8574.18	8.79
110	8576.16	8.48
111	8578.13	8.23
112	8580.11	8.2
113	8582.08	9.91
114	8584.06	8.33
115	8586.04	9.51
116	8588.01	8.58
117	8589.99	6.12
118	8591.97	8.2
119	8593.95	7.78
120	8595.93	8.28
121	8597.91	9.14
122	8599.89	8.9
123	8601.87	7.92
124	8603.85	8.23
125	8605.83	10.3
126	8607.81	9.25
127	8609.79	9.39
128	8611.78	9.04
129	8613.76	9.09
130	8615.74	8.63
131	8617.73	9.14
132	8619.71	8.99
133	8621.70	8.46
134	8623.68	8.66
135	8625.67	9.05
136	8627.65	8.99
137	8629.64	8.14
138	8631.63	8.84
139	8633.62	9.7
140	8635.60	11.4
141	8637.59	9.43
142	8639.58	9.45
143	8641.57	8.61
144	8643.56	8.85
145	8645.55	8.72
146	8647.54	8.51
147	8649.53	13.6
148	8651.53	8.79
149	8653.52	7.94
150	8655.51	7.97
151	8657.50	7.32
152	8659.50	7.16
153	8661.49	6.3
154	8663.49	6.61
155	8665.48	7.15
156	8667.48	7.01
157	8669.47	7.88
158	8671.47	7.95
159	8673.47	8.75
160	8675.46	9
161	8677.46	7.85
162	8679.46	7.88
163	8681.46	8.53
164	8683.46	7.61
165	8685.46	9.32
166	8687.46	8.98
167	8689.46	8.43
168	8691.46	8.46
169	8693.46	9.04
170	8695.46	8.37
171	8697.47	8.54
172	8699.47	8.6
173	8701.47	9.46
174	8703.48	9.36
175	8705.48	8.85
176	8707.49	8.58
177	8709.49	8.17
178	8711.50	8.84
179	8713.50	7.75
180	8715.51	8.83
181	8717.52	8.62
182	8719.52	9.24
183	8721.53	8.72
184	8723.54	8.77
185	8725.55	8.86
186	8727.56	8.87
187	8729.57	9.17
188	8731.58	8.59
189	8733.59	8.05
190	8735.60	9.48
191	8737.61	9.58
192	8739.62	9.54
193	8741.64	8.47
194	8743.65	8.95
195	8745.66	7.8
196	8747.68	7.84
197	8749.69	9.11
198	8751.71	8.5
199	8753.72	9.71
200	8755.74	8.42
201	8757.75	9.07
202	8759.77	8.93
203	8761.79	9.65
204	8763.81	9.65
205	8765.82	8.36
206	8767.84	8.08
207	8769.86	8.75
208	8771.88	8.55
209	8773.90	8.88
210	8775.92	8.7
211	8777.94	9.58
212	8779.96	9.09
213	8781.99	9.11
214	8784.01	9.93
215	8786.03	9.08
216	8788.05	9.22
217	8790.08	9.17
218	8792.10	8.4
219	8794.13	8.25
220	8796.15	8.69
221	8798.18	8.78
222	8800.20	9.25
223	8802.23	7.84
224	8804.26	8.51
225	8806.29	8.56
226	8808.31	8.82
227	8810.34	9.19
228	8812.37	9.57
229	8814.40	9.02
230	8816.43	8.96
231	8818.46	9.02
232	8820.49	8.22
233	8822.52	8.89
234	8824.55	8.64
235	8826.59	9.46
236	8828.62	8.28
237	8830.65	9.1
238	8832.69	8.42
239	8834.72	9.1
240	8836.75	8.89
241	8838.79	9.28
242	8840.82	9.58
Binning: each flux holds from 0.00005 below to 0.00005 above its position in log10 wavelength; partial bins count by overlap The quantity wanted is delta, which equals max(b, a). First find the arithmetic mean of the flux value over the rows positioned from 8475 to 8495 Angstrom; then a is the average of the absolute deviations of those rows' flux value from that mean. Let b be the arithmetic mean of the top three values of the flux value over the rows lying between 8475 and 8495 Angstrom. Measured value 10.1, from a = 0.90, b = 10.1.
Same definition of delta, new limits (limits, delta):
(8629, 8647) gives 10.2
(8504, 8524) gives 9.2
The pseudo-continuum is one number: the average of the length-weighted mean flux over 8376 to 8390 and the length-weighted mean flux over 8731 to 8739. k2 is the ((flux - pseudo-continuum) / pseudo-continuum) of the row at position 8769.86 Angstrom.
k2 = -0.005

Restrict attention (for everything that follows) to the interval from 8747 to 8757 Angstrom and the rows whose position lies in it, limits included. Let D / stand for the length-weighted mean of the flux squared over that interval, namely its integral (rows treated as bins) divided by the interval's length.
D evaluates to 77.1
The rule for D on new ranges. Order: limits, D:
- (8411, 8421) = 85.6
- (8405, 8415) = 92.6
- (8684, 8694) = 77.3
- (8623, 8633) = 77.1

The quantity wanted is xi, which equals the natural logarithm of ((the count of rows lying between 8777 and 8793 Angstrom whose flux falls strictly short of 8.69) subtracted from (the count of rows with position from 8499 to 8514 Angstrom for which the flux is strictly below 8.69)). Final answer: 1.1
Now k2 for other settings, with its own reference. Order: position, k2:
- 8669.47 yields -0.104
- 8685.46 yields 0.060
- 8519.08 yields -0.068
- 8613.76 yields 0.034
